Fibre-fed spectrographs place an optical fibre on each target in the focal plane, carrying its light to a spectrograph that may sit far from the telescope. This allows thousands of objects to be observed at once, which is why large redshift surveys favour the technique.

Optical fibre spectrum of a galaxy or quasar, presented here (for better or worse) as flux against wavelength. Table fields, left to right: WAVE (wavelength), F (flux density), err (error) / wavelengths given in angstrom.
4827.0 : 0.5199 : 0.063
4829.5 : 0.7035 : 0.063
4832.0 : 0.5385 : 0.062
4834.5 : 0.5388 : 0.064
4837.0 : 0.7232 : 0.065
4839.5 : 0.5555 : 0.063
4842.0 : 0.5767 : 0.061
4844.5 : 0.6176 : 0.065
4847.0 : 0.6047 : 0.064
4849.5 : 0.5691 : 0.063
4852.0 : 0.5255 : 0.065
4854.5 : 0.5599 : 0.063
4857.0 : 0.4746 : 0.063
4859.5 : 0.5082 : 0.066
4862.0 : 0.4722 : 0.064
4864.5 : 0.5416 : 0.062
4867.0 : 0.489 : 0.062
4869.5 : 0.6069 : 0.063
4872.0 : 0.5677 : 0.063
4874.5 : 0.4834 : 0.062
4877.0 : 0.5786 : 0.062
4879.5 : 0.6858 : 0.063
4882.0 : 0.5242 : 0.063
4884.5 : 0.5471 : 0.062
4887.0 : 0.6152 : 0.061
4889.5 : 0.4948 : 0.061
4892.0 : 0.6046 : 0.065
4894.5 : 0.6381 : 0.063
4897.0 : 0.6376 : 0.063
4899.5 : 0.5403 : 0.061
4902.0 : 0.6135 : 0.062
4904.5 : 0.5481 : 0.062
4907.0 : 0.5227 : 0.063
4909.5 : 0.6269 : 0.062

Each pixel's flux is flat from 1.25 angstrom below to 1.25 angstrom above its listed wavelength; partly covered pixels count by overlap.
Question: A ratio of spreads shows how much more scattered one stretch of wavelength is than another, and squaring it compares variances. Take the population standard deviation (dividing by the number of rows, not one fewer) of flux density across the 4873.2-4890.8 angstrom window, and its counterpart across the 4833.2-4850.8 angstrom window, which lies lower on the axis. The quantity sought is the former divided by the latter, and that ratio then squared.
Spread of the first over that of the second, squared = 1.36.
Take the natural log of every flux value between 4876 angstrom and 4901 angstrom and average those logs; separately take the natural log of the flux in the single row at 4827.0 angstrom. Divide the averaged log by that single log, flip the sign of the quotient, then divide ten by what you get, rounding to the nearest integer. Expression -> -12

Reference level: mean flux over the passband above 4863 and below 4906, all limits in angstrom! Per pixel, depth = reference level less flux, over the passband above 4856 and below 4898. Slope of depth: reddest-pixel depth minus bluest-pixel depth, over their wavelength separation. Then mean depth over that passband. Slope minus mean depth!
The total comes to -0.02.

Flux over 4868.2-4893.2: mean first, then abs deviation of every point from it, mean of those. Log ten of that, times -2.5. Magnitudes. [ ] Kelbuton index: 3.31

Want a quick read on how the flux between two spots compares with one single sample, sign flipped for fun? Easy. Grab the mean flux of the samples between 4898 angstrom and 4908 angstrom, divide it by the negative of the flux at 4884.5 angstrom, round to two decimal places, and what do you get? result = -1.02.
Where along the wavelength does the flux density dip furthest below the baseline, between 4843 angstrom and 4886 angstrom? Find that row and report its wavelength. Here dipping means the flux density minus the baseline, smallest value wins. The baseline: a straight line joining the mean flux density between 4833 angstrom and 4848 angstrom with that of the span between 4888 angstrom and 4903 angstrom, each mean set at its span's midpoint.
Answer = 4862.0 angstrom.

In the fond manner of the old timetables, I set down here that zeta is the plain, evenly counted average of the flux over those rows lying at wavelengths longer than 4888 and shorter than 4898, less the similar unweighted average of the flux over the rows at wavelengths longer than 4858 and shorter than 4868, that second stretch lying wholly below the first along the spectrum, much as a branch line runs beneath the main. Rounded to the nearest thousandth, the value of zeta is 0.091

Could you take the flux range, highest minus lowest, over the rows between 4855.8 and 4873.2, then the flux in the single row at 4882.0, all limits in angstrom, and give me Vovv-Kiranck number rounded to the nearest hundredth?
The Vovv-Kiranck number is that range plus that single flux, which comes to 0.66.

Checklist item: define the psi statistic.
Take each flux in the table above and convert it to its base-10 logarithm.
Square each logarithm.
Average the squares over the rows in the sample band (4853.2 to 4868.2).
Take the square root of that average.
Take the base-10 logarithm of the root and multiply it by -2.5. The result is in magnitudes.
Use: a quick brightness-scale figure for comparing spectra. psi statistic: 1.32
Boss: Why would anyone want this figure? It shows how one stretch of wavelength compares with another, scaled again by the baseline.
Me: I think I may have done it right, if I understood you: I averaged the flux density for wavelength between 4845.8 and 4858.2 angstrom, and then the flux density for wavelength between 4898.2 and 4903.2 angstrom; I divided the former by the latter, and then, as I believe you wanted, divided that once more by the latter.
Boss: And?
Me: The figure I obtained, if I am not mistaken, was 1.64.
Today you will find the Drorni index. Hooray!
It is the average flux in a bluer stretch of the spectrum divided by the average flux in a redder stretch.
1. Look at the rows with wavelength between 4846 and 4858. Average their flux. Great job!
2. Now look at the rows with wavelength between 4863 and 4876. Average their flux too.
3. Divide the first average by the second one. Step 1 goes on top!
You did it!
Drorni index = 1.02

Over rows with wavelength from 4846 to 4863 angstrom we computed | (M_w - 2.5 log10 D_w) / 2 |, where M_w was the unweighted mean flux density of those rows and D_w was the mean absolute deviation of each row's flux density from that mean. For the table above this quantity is 2.01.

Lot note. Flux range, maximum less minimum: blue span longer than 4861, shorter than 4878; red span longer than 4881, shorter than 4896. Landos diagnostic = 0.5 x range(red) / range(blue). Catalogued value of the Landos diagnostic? 0.5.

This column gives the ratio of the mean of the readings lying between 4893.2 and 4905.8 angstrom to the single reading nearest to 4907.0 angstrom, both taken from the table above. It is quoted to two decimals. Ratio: 1.14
